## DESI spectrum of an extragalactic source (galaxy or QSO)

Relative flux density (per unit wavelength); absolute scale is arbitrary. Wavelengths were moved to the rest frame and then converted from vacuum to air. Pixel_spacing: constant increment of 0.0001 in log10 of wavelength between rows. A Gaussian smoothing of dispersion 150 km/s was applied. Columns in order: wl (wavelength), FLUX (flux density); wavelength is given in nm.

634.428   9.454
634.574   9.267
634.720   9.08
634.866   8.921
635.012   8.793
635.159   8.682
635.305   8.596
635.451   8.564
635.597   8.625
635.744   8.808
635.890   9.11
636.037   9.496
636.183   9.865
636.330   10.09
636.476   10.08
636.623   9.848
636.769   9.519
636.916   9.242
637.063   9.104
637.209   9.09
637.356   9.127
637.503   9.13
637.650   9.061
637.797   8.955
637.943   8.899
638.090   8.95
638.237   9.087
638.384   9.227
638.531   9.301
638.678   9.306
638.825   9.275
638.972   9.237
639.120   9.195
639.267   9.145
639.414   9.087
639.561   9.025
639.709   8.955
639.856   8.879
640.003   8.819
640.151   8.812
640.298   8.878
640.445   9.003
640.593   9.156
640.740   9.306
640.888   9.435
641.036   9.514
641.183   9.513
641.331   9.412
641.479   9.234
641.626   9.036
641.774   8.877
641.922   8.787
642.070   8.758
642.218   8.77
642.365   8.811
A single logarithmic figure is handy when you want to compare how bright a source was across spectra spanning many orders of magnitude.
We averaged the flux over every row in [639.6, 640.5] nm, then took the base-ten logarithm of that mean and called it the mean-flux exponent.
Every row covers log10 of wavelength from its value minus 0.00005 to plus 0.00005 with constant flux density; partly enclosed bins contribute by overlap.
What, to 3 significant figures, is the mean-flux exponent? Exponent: 0.949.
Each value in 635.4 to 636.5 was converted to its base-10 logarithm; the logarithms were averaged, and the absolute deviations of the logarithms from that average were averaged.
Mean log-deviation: 0.026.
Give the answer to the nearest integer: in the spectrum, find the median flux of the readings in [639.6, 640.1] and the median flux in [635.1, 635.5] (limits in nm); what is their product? 76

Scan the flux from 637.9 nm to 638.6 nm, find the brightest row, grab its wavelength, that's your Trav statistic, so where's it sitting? 638.531 nm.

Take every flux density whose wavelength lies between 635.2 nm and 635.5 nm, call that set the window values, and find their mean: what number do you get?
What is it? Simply 8.6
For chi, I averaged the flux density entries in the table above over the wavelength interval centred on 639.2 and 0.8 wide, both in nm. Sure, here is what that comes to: 9.16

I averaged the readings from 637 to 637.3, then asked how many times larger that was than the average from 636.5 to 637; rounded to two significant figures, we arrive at 0.95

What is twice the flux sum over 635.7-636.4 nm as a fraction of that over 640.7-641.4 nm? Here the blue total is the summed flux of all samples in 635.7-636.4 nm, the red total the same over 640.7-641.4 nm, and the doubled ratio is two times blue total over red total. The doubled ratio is 2.0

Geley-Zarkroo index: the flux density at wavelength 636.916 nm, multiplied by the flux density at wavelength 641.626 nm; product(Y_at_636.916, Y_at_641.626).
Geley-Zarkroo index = 84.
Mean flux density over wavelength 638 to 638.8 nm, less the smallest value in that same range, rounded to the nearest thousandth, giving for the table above 0.224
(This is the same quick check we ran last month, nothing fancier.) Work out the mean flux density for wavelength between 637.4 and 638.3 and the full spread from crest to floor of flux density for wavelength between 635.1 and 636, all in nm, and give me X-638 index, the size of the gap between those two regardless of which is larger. 8.47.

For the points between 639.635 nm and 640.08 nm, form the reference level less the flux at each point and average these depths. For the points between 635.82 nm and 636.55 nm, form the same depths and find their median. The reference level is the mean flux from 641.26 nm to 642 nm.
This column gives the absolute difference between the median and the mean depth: 1.0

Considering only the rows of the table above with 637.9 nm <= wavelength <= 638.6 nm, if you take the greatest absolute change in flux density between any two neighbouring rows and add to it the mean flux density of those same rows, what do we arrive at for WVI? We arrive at 9.2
